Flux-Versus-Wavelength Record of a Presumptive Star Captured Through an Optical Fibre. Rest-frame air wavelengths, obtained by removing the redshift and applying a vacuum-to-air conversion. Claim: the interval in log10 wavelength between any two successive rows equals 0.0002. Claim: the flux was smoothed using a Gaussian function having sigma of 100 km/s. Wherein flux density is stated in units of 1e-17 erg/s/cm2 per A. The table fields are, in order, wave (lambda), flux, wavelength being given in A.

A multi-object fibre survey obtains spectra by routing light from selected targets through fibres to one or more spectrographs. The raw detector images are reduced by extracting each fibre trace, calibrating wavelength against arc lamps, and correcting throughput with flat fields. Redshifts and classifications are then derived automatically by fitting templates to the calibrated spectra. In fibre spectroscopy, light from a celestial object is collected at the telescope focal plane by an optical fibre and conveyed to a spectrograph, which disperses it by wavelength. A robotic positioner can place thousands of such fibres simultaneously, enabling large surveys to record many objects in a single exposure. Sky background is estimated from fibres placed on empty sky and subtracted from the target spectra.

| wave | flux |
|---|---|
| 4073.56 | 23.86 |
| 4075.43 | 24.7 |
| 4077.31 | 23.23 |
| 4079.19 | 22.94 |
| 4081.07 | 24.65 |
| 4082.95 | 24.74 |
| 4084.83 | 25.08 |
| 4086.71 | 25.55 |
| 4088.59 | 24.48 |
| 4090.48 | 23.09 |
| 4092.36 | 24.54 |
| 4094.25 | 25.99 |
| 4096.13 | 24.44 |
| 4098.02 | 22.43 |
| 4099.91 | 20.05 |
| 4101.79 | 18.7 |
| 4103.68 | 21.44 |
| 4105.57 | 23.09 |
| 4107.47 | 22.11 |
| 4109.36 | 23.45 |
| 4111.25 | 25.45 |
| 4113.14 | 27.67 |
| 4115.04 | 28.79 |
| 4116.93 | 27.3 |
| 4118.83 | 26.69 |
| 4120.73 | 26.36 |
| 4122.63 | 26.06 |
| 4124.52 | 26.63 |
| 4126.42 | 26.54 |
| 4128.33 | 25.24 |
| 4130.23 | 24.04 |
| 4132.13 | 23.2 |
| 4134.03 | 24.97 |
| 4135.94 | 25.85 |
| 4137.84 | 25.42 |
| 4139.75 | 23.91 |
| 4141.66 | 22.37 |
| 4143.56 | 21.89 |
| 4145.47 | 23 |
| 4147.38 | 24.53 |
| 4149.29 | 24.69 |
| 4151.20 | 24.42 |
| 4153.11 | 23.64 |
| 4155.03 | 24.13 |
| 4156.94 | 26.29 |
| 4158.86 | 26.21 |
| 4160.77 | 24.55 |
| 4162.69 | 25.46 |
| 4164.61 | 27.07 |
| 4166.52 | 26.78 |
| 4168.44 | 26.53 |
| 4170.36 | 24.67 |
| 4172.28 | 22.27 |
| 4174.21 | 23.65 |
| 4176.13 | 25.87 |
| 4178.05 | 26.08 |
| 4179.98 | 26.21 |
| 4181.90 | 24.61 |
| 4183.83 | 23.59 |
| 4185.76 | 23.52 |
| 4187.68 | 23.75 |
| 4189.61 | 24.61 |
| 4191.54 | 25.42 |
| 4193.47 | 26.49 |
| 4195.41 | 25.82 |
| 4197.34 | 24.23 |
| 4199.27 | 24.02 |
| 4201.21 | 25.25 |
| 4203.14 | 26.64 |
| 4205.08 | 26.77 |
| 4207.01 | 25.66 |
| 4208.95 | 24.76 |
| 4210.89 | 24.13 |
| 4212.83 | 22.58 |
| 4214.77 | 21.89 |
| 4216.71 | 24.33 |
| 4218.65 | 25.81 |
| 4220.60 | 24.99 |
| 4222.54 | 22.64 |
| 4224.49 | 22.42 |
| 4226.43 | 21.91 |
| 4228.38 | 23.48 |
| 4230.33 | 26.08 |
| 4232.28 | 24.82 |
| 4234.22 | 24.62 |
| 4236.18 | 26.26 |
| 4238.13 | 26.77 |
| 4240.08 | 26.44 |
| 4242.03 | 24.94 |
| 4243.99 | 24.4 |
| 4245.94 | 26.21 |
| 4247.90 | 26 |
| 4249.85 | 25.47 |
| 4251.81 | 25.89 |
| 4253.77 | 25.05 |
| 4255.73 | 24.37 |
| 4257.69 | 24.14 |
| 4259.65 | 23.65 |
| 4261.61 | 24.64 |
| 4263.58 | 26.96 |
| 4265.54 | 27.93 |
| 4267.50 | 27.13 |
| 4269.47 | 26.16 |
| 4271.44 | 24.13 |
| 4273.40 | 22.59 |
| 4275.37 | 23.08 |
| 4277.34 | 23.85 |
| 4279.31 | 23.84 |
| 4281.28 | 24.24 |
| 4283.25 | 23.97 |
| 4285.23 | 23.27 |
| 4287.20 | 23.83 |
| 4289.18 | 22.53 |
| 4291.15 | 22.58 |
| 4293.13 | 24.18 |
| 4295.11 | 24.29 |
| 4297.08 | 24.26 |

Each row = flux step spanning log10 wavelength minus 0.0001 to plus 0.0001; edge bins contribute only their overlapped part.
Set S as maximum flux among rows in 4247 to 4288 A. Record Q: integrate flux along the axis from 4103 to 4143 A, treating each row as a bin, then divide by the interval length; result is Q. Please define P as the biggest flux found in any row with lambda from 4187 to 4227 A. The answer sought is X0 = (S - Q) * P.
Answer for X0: 77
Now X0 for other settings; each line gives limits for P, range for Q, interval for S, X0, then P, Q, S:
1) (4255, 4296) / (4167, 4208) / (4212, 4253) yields 48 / 27.93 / 25.1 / 26.77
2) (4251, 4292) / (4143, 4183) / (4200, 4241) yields 52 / 27.93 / 24.9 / 26.77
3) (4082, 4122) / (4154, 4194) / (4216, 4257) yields 48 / 28.79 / 25.1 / 26.77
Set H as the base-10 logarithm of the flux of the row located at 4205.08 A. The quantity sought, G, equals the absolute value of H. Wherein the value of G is 1.43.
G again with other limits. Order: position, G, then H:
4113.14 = 1.44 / 1.44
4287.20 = 1.38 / 1.38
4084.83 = 1.40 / 1.40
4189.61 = 1.39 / 1.39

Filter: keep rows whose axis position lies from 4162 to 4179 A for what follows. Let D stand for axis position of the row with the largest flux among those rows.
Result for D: 4164.61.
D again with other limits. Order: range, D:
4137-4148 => 4137.84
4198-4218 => 4205.08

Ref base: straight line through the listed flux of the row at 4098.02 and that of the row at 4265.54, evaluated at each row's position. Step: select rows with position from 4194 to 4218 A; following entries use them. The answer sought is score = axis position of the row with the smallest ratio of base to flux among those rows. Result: 4205.08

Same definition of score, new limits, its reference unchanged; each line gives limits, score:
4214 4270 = 4265.54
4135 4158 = 4135.94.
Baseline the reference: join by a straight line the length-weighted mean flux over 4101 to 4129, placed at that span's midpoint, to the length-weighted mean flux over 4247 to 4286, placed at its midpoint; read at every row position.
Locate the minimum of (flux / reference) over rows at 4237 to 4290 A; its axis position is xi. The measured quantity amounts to 4289.18 A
